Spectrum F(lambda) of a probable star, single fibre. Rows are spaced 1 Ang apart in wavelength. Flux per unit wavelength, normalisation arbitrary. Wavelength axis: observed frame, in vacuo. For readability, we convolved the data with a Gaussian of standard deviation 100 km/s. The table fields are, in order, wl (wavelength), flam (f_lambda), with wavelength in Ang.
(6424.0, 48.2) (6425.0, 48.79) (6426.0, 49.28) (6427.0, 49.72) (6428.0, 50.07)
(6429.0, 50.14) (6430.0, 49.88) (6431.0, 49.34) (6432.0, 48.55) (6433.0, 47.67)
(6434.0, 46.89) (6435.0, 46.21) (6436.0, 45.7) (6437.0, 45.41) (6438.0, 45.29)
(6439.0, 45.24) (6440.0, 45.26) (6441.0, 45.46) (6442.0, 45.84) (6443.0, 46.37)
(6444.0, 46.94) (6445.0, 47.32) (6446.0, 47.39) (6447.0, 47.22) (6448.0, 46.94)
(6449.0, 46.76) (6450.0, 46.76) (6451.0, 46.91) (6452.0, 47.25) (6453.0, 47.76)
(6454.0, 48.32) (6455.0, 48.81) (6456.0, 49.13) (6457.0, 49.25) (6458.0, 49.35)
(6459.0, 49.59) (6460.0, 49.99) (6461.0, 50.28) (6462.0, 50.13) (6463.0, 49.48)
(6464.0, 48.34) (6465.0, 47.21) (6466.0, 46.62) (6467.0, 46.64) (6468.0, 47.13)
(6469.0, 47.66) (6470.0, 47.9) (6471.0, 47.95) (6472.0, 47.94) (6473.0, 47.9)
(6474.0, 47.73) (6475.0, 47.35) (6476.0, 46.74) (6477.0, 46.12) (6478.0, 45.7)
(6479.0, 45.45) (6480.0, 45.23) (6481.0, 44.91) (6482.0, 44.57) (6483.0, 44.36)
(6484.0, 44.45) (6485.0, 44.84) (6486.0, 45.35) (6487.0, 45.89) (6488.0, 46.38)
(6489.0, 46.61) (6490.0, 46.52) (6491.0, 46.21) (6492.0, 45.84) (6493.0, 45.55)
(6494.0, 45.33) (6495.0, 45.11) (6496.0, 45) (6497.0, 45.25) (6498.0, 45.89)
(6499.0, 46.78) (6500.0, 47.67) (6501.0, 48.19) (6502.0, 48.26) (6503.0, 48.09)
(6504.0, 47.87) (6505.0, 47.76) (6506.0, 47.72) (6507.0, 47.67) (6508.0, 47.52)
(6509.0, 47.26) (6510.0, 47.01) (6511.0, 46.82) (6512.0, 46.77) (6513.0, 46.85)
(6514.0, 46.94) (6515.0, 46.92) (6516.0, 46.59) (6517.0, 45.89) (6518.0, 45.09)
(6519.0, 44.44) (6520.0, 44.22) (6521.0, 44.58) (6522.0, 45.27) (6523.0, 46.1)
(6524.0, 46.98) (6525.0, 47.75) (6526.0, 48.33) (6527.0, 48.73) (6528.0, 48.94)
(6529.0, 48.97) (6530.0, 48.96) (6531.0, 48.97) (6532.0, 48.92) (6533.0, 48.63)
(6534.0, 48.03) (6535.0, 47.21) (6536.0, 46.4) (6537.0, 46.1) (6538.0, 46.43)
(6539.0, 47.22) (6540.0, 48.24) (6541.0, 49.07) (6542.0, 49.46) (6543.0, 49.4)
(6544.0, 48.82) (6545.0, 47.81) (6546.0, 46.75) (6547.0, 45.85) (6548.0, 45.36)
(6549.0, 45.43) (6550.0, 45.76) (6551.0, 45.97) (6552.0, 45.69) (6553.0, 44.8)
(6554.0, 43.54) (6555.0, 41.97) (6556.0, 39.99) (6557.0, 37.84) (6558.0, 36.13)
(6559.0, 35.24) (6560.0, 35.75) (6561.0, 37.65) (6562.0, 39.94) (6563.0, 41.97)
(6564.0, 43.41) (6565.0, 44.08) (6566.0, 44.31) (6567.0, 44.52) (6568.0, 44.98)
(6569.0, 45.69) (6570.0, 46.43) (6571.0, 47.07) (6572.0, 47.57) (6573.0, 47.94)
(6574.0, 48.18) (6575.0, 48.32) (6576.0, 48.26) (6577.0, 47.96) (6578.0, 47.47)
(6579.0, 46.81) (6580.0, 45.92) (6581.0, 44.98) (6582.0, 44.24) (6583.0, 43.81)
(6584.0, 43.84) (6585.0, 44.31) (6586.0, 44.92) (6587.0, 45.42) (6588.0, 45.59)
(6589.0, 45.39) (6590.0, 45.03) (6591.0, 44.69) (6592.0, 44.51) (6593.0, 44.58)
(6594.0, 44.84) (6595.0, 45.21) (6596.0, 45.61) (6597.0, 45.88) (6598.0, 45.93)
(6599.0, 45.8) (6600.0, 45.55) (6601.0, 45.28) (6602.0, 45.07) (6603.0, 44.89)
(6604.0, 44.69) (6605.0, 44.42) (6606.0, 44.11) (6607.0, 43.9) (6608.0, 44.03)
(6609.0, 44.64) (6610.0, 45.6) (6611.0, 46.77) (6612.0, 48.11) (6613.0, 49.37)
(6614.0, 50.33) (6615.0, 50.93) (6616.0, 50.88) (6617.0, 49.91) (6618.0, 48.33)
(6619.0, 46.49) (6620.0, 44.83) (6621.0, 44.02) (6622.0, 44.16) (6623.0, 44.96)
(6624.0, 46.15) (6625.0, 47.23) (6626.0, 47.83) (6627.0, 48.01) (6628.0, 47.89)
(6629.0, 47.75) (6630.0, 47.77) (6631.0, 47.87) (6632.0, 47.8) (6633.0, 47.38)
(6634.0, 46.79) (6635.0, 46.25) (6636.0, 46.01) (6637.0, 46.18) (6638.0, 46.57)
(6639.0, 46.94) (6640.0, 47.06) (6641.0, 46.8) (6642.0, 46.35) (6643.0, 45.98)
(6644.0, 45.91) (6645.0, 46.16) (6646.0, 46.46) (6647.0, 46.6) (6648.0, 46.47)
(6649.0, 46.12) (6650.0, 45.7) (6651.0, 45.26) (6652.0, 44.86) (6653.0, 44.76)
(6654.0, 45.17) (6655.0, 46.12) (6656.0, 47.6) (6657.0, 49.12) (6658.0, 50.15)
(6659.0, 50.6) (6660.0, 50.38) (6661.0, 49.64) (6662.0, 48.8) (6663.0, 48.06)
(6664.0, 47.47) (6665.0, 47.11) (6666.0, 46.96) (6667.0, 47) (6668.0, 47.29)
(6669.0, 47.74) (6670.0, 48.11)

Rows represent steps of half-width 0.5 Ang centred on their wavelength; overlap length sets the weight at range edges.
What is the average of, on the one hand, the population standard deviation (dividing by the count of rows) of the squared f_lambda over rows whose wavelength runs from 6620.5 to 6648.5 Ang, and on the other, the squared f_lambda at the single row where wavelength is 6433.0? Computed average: 1184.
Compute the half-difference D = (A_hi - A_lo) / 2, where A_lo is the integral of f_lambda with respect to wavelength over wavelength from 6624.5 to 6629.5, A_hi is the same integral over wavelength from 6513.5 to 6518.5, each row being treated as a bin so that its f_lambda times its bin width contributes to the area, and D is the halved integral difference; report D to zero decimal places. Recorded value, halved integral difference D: -4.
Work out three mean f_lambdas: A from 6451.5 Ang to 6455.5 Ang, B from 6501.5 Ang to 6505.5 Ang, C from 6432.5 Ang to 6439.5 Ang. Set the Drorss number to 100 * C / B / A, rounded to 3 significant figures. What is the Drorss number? 2.00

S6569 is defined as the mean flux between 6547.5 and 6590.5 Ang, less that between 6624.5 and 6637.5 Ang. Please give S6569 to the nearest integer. -3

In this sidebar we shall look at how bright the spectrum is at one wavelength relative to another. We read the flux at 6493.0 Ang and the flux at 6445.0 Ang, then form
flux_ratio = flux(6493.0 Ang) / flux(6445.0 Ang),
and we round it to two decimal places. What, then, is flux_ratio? 0.96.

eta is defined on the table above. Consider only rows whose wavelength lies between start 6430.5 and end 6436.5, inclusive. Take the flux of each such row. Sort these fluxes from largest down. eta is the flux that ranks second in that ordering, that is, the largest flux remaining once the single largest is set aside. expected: 48.55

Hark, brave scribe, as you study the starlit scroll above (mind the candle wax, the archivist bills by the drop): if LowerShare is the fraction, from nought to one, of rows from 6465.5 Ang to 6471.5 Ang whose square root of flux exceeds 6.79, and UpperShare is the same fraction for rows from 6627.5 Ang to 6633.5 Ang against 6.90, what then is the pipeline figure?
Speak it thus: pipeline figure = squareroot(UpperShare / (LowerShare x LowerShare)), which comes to 0.9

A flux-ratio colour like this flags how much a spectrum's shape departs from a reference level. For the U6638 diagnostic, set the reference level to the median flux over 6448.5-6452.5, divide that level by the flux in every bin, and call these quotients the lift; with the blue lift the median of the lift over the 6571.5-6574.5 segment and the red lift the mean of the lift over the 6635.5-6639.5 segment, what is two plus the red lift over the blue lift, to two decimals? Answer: 3.03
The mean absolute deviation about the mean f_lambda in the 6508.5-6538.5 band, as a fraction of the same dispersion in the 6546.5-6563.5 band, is 0.32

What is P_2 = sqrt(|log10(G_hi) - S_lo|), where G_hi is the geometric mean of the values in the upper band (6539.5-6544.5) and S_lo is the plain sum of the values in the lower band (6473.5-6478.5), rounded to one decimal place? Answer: 15.2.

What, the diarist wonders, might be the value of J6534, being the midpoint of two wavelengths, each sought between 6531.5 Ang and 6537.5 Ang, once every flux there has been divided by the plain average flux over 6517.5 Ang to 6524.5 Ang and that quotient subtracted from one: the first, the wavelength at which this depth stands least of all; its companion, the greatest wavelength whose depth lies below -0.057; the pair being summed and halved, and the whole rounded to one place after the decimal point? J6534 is 6533.0 Ang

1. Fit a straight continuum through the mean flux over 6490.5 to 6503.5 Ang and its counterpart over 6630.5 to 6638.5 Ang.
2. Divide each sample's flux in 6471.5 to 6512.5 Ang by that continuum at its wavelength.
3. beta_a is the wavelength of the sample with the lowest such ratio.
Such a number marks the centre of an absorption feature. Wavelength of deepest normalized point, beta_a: 6483.0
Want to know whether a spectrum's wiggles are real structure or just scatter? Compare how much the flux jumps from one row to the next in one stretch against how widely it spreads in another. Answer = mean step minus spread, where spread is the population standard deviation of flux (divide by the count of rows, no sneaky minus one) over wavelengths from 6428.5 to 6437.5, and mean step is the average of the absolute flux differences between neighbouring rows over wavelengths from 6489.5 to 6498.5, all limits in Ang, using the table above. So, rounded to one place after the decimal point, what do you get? -1.4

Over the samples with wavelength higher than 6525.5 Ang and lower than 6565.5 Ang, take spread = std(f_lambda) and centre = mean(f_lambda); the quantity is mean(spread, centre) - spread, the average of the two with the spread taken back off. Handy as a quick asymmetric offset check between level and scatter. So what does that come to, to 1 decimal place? 20.5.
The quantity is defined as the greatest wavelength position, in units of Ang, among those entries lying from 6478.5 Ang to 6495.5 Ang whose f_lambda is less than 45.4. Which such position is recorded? 6495.0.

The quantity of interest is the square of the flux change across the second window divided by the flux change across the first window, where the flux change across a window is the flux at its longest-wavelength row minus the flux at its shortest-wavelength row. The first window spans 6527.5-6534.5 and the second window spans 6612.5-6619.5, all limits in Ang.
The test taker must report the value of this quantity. -9.1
